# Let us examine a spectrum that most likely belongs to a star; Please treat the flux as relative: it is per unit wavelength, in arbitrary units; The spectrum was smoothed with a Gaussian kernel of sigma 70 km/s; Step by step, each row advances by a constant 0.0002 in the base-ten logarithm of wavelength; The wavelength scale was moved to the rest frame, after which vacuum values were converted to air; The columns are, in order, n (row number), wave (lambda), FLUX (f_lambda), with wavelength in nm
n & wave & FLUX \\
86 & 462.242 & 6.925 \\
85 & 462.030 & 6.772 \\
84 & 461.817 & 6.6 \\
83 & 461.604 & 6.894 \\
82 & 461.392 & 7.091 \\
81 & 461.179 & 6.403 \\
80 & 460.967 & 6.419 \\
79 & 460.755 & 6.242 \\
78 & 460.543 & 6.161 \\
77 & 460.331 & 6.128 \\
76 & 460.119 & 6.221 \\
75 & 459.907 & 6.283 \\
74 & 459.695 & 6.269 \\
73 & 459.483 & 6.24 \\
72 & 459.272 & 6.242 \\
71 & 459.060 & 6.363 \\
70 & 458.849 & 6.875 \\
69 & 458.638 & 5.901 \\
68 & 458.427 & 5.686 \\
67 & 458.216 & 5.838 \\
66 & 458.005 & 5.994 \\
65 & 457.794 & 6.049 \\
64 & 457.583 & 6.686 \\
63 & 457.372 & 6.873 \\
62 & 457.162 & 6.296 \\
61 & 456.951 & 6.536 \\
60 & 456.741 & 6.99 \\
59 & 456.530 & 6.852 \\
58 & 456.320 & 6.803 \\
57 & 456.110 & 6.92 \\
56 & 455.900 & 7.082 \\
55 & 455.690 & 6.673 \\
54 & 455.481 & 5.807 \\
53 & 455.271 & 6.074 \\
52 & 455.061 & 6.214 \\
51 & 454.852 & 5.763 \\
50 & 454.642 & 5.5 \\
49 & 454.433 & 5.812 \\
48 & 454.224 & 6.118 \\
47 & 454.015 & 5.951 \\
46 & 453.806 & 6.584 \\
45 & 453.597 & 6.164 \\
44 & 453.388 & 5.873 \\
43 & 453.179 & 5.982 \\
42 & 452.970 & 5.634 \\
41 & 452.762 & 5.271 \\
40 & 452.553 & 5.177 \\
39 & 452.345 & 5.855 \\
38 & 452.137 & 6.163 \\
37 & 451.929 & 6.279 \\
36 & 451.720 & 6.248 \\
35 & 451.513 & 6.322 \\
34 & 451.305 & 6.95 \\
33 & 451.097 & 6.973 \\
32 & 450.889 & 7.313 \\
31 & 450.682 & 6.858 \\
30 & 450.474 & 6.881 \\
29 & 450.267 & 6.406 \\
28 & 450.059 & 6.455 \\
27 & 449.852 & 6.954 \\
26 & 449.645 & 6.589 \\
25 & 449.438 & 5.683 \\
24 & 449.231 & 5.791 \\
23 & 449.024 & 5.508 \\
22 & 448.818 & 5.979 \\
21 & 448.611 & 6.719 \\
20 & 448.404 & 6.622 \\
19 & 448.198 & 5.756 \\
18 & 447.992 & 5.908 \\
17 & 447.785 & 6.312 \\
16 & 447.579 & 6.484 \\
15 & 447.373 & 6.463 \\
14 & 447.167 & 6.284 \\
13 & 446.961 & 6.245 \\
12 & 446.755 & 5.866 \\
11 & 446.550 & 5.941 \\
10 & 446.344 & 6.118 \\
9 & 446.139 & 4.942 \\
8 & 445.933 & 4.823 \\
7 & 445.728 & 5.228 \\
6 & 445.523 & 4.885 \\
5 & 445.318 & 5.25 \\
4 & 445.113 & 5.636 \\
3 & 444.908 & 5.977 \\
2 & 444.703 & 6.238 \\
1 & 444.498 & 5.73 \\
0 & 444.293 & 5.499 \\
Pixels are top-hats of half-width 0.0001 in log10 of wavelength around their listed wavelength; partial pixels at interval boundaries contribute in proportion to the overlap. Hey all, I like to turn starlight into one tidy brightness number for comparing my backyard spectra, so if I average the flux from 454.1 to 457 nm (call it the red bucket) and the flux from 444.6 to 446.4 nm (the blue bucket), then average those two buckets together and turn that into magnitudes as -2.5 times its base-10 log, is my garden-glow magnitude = -1.93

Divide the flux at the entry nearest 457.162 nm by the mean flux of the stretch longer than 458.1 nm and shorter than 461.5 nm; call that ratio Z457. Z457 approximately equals 1.00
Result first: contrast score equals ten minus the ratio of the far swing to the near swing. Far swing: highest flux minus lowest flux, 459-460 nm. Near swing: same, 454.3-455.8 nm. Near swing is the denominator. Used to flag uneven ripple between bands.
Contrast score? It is 9.9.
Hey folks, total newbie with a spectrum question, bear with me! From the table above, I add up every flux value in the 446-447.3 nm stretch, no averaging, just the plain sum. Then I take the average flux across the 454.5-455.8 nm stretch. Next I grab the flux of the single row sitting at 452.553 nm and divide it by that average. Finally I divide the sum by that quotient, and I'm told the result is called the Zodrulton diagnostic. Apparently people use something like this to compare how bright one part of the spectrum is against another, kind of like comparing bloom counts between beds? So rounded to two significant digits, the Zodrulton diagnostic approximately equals 41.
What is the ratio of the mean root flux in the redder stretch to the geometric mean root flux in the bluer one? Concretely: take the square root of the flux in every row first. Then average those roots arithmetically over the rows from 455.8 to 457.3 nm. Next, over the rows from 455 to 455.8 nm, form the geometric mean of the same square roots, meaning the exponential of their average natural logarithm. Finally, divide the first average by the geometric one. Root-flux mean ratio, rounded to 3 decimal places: 1.047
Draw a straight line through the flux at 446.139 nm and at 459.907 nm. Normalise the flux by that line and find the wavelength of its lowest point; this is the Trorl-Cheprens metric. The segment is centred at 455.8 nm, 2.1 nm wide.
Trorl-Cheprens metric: 455.481 nm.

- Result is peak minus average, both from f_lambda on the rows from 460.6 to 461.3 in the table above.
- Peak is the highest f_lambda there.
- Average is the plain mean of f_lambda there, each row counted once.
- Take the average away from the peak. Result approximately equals 0.06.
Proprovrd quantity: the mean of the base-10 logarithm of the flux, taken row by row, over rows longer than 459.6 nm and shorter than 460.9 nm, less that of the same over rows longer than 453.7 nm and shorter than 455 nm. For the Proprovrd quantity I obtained 0.019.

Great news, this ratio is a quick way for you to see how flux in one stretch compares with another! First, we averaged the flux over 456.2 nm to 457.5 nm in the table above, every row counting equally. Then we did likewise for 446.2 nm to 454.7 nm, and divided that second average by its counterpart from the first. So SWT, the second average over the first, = 0.92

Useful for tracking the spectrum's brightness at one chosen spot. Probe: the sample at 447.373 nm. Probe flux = 6.463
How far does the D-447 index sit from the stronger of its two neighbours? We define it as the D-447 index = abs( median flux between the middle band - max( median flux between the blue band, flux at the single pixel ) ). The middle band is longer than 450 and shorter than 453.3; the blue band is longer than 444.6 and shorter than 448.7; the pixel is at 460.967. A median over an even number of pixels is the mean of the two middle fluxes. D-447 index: 0.1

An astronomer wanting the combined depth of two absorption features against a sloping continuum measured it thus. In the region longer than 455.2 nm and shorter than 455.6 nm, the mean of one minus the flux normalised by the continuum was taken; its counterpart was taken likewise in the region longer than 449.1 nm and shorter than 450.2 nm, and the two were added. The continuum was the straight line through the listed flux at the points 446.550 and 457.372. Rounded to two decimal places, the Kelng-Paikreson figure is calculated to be 0.10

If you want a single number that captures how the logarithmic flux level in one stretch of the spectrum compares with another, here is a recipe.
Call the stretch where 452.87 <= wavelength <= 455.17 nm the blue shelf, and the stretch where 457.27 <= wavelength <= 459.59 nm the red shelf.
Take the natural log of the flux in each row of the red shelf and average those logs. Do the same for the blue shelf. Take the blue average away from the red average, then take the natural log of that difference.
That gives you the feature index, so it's -3.1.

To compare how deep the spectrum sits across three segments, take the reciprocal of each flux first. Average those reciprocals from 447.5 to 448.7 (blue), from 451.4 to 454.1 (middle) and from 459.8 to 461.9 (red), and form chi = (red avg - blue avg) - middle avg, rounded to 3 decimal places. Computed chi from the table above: -0.172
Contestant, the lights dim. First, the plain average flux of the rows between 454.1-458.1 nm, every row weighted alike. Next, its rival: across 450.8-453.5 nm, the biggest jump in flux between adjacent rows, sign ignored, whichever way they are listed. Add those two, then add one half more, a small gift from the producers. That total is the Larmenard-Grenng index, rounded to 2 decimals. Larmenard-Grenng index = 7.55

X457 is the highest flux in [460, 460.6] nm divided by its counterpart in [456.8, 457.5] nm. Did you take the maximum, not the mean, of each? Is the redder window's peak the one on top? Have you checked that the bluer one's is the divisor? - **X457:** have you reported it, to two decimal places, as 0.91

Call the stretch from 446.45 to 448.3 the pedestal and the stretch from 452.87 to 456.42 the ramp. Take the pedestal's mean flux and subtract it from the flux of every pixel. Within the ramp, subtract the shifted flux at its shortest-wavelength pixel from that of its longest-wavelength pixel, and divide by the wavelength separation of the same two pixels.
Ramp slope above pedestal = 0.3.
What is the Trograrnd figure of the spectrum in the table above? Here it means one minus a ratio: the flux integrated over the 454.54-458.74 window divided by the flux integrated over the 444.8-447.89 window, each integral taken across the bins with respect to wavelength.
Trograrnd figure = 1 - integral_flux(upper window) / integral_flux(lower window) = -0.5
